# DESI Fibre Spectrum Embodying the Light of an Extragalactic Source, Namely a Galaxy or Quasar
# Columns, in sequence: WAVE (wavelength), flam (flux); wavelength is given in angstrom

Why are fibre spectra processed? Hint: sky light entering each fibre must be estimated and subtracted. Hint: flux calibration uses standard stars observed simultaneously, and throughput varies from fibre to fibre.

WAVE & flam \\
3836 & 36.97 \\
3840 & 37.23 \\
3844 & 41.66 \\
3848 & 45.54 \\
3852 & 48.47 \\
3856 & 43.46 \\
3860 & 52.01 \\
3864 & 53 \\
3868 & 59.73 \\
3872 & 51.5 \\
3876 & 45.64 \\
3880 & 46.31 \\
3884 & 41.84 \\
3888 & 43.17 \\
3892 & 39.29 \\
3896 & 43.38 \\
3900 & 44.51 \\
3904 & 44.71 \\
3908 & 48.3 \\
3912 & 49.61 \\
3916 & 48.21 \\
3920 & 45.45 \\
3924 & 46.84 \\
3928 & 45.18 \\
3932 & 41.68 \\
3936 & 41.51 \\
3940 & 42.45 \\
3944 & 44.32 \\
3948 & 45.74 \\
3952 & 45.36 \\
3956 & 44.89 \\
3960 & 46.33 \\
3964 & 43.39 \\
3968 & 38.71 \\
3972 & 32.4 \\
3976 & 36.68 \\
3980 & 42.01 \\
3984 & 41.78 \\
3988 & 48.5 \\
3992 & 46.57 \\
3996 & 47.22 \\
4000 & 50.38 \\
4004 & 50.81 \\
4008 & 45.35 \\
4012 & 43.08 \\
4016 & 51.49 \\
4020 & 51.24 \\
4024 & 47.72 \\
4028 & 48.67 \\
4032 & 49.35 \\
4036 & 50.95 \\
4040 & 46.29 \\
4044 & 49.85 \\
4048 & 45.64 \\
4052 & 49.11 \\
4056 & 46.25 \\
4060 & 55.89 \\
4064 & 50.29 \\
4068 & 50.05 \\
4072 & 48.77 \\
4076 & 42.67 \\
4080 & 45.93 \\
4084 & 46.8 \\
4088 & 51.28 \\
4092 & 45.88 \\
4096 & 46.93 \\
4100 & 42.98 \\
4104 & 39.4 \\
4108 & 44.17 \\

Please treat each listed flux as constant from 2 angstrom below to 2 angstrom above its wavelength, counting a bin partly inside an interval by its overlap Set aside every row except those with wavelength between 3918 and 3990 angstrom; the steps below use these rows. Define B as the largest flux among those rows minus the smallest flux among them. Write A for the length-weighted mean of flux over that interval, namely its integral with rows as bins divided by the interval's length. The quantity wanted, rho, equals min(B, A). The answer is 16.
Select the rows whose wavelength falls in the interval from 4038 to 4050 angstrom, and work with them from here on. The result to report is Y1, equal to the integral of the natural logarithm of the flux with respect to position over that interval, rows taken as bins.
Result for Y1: 46.3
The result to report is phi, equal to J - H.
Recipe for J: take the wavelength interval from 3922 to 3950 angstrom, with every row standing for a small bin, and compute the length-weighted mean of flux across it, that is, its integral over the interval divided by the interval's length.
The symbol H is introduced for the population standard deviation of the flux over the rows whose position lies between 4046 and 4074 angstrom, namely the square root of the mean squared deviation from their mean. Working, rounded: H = 3.1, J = 44.0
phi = 40.8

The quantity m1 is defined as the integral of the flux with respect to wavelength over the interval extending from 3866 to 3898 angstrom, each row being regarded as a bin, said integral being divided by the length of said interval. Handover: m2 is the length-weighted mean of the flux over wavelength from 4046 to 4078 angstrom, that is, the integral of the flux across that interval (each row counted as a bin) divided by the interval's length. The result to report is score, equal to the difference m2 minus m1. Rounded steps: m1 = 46.4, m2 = 49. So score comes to 2.2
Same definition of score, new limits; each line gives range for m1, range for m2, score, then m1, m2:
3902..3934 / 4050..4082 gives 2.4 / 46.2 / 49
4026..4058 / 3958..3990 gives -7.0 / 48.3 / 41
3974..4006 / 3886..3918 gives -0.3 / 45.5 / 45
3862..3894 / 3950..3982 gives -6.3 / 47.6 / 41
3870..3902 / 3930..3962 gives -0.4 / 44.5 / 44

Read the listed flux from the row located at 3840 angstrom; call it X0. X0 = 37.23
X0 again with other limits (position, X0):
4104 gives 39.4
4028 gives 48.67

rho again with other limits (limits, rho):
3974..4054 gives 15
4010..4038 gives 8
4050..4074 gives 10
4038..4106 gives 16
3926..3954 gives 4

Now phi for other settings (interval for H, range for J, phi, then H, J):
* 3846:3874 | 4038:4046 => 43.1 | 5.0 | 48.1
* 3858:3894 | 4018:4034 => 43.1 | 6.1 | 49.2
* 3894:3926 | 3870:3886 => 44.3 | 2.1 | 46.3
